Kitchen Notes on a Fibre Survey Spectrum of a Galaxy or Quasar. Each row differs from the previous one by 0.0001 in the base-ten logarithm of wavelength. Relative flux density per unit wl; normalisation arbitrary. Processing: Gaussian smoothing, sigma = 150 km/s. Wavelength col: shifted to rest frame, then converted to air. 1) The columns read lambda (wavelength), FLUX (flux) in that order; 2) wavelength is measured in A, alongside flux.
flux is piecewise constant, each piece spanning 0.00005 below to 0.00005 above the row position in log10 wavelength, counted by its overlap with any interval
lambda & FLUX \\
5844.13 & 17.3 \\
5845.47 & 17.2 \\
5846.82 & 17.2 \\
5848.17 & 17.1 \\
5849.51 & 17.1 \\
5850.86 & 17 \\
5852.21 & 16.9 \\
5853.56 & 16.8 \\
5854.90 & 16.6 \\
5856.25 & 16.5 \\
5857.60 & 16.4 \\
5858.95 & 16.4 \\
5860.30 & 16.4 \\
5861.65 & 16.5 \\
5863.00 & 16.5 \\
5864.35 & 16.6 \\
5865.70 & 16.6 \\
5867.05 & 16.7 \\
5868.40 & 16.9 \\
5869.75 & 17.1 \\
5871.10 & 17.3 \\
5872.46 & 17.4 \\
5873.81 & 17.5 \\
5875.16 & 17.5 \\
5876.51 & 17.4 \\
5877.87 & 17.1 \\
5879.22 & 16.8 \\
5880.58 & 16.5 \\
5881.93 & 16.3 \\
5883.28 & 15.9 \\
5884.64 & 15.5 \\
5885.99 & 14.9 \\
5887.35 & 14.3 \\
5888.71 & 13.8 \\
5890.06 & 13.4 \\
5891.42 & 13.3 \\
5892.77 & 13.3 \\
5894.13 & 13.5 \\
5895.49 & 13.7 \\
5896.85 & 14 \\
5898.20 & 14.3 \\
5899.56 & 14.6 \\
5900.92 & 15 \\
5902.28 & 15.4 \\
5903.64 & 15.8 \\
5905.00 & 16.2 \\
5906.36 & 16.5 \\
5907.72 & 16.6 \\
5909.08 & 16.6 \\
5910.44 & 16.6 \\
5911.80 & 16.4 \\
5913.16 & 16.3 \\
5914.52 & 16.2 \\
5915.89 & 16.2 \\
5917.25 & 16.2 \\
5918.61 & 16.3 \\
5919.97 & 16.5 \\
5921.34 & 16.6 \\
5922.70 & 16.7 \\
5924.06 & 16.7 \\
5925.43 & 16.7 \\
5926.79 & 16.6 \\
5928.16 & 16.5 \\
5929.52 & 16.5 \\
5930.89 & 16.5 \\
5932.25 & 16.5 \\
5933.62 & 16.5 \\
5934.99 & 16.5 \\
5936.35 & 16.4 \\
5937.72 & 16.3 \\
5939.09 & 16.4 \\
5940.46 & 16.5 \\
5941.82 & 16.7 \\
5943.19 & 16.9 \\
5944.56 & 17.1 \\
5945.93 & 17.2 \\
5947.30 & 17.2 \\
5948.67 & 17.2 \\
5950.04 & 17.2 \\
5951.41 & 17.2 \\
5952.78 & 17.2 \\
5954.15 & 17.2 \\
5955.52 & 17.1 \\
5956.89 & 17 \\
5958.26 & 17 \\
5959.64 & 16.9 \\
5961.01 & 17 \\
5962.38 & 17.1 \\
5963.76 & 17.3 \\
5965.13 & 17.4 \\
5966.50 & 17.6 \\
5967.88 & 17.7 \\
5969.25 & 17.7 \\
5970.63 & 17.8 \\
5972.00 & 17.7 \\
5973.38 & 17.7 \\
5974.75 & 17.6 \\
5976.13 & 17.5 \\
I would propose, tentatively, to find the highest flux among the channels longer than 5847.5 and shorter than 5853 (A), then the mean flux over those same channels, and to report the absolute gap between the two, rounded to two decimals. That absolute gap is 0.08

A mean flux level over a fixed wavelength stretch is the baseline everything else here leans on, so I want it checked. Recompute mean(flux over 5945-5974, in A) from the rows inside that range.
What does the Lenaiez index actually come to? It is 17.3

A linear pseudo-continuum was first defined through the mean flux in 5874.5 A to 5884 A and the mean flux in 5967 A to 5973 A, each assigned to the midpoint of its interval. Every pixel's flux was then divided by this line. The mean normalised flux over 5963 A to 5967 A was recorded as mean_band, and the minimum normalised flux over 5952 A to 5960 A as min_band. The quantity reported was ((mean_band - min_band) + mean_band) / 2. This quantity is 0.51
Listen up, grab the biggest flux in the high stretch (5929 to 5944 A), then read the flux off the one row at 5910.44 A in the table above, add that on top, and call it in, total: 33.5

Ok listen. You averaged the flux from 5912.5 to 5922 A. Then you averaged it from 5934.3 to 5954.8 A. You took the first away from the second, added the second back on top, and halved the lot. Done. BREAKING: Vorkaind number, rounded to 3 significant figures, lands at 8.72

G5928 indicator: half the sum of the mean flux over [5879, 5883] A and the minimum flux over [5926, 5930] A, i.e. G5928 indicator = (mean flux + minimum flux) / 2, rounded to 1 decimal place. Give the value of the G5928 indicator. 16.5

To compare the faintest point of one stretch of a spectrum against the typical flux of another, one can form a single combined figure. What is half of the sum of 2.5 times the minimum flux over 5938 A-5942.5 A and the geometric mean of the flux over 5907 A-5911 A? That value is 28.8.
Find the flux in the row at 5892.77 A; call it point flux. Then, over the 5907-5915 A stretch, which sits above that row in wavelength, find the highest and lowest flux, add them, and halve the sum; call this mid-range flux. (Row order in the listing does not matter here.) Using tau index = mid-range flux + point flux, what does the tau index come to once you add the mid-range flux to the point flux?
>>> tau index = 29.7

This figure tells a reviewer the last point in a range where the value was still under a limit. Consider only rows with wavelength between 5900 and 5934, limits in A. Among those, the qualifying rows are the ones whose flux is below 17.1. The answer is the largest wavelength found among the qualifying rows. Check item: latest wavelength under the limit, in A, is 5933.62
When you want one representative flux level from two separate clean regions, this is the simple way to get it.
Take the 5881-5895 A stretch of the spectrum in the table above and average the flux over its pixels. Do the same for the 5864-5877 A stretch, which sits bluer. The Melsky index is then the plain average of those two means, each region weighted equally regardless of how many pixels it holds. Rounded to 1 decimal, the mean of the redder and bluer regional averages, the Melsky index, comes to 15.8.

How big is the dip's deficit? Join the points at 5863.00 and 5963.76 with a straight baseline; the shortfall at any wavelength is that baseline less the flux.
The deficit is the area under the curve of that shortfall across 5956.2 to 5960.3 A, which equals 1.2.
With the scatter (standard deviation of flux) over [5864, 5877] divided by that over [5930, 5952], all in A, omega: 1.0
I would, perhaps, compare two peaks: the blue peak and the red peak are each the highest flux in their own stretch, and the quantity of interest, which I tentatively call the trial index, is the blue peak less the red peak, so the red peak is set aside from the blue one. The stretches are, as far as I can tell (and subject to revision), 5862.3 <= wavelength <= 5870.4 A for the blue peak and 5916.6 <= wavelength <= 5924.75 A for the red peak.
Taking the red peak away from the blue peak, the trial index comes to 0.4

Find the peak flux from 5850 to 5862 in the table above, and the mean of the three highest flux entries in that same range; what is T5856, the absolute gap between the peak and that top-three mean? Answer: 0.100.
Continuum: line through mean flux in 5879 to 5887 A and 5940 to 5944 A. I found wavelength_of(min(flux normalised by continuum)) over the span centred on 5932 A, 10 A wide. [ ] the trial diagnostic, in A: 5936.35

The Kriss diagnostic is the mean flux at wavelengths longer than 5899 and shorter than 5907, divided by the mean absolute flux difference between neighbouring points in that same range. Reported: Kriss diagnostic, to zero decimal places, 41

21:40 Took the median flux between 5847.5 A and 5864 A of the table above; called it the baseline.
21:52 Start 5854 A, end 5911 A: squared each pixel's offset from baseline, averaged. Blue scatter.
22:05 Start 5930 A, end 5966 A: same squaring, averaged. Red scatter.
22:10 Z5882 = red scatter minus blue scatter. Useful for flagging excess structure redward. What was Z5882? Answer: -1.9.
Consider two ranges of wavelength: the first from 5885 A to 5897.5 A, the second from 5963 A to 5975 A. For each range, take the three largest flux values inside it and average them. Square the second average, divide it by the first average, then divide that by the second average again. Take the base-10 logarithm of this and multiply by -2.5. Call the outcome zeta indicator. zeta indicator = -0.23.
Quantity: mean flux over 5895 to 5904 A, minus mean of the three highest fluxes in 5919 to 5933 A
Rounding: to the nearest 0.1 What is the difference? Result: -2.0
